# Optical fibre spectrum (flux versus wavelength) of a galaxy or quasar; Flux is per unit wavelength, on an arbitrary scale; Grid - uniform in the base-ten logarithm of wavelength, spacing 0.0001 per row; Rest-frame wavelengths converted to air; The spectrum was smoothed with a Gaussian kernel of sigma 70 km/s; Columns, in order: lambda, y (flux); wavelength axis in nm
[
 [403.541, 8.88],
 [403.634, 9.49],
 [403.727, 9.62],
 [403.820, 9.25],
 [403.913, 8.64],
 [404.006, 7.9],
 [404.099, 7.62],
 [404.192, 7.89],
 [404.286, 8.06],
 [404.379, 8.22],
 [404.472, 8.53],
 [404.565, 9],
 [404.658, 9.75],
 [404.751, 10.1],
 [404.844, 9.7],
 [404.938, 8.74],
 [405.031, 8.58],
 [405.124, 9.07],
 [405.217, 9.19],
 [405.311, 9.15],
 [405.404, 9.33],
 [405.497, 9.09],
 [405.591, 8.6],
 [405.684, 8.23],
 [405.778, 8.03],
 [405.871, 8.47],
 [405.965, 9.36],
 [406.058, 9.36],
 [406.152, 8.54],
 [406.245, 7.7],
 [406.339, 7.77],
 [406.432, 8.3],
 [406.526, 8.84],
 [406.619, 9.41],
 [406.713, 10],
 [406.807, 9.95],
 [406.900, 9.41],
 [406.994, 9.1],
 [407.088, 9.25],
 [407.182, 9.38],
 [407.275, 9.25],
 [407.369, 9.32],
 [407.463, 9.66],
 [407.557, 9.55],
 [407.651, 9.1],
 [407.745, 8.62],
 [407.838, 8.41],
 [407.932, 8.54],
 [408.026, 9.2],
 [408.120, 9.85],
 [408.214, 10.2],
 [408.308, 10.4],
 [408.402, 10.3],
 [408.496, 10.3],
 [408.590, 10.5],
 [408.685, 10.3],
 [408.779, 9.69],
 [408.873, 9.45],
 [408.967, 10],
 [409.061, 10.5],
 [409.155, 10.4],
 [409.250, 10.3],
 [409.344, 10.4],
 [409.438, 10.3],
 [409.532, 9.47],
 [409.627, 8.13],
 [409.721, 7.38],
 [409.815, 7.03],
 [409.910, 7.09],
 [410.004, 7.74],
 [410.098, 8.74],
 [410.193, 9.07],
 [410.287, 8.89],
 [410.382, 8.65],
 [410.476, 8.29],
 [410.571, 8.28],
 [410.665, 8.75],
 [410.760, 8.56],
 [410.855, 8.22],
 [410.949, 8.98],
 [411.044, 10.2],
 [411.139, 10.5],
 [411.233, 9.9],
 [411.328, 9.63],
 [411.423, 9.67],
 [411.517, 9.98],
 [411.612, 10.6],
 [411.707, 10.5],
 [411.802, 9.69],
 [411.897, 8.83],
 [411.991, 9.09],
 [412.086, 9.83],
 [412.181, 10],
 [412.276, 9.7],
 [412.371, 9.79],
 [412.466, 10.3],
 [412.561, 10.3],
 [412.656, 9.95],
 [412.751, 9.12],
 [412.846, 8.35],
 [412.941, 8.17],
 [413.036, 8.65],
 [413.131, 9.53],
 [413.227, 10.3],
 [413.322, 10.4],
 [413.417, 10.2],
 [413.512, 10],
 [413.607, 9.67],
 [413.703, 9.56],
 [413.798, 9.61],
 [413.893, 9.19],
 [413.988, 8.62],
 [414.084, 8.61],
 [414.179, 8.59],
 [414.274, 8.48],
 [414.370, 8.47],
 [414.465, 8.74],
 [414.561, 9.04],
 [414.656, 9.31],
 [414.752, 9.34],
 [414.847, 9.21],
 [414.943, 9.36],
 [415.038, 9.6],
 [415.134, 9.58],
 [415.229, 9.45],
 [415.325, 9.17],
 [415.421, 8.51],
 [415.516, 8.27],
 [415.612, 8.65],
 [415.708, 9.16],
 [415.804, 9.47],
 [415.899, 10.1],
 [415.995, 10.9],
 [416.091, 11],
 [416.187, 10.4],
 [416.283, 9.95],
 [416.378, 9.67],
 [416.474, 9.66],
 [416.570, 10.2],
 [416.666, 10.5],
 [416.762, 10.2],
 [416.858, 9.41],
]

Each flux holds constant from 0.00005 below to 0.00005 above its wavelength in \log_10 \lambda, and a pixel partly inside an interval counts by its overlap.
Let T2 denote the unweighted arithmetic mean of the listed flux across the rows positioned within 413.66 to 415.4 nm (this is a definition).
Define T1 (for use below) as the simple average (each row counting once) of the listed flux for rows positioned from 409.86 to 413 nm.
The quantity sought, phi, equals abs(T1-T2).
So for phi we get 0.15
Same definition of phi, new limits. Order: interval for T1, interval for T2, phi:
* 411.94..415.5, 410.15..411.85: 0.01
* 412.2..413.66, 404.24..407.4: 0.66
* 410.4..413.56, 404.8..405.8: 0.64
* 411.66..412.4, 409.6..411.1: 1.30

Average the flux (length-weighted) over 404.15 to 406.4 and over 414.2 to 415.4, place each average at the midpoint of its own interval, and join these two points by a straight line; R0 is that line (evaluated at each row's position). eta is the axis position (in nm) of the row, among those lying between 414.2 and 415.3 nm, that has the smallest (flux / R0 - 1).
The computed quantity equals 414.370 nm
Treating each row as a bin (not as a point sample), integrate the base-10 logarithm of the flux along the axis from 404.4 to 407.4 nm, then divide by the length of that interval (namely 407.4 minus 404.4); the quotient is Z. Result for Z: 0.95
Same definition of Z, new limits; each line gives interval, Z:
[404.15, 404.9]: 0.95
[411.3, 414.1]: 0.98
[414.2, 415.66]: 0.95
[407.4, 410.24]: 0.97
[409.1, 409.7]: 0.99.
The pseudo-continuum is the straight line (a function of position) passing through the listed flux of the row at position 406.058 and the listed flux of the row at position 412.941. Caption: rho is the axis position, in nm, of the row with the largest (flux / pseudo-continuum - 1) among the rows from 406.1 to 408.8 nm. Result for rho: 408.590 nm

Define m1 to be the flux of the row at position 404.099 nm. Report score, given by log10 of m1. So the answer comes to 0.88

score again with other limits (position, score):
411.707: 1.02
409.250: 1.01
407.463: 0.98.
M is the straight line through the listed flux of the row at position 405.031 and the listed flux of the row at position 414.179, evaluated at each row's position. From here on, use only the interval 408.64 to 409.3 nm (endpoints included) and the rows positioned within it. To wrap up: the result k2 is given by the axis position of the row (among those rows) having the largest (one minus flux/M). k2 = 408.873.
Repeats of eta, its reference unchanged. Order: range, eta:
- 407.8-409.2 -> 407.838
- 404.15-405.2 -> 404.192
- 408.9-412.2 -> 409.815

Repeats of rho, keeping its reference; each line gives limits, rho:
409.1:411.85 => 411.612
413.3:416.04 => 415.995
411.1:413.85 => 413.322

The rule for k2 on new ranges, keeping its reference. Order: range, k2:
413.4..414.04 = 413.988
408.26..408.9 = 408.873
